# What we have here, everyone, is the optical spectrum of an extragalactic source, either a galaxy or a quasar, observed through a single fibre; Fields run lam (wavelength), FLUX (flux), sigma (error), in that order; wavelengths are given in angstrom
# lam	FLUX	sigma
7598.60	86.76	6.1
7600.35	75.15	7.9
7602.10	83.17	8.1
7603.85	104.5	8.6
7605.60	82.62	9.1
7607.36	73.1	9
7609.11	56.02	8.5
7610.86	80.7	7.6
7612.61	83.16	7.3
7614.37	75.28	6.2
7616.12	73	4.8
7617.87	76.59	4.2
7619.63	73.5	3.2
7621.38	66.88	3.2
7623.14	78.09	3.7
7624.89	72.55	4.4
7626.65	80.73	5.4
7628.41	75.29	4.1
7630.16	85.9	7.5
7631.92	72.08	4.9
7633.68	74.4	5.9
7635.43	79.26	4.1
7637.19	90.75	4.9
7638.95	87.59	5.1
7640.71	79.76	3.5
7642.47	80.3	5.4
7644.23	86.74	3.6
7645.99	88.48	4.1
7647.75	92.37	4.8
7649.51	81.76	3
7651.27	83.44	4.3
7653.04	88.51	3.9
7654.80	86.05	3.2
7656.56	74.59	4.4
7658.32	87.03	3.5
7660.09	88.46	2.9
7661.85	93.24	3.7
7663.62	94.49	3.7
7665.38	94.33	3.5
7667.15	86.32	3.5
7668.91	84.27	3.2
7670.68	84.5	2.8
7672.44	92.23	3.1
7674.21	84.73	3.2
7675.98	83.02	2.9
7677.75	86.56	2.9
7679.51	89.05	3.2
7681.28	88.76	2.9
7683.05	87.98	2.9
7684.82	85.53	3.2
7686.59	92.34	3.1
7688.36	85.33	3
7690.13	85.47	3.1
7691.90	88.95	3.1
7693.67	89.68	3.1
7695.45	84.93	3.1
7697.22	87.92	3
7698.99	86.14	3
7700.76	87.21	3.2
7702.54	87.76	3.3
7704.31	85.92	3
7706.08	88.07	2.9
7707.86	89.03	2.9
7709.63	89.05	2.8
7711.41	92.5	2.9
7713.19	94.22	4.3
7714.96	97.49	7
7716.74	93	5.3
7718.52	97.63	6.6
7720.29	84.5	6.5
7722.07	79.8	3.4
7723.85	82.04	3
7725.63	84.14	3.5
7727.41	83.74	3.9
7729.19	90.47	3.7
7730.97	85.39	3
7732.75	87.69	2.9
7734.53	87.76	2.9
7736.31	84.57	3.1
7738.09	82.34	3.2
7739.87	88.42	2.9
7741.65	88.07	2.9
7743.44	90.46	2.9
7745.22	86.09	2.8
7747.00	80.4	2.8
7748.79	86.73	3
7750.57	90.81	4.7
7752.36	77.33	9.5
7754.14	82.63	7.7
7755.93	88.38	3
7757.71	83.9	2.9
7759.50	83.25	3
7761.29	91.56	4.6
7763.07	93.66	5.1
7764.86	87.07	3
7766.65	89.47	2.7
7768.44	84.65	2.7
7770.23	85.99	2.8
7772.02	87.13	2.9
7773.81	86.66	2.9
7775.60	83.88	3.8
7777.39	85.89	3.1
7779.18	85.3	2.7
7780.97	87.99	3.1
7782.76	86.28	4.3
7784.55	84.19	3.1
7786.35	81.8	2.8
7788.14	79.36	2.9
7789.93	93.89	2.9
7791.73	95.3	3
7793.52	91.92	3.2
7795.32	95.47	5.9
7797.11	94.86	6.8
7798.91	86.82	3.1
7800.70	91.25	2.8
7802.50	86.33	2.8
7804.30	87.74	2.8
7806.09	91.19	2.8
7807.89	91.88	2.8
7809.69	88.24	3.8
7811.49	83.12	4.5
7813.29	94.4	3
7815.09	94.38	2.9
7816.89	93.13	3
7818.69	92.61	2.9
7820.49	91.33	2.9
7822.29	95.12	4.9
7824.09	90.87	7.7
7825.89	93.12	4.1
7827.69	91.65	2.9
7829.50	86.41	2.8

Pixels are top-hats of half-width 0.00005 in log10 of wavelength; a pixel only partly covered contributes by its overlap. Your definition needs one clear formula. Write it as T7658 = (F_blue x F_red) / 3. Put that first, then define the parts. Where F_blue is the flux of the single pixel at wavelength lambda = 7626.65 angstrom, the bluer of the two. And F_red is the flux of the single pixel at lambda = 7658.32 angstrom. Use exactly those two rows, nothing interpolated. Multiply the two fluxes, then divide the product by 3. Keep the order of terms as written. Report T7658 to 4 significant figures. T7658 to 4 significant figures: 2342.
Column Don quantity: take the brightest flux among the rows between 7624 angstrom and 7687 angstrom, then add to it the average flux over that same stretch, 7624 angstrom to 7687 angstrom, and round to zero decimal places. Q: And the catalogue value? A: 180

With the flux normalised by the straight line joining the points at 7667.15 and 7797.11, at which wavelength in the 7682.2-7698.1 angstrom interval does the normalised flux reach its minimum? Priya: 7695.45 angstrom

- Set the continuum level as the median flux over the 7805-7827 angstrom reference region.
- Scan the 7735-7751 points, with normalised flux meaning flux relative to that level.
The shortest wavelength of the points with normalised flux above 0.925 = 7739.87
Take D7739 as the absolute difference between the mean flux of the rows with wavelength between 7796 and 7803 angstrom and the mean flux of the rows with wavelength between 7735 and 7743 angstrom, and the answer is 4.0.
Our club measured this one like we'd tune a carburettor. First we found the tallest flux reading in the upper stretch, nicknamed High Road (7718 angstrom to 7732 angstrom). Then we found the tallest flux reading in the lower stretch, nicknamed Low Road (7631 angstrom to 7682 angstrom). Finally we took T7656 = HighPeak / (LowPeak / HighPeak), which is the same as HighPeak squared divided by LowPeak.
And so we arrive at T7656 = 101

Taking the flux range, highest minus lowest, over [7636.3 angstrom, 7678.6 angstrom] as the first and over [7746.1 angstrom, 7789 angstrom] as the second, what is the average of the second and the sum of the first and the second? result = 26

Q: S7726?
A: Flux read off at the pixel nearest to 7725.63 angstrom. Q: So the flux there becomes 84.14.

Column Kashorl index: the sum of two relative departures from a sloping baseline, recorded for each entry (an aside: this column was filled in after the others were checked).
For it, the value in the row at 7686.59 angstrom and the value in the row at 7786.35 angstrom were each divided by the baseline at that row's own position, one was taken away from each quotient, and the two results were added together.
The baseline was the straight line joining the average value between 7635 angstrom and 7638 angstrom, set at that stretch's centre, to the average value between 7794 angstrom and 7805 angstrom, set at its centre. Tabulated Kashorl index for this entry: -0.03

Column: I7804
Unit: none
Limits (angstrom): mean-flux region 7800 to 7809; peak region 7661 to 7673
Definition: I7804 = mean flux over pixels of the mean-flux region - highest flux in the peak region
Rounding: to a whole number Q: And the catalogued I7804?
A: -5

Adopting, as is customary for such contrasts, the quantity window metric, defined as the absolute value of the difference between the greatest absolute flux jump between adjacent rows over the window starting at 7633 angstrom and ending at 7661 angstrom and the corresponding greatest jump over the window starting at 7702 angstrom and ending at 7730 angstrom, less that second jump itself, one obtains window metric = -12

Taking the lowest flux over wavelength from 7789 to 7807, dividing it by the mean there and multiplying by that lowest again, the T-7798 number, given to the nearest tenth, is 81.5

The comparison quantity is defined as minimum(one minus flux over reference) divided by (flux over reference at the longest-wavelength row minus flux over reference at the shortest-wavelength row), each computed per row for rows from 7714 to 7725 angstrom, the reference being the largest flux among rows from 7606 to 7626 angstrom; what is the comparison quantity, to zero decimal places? 1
